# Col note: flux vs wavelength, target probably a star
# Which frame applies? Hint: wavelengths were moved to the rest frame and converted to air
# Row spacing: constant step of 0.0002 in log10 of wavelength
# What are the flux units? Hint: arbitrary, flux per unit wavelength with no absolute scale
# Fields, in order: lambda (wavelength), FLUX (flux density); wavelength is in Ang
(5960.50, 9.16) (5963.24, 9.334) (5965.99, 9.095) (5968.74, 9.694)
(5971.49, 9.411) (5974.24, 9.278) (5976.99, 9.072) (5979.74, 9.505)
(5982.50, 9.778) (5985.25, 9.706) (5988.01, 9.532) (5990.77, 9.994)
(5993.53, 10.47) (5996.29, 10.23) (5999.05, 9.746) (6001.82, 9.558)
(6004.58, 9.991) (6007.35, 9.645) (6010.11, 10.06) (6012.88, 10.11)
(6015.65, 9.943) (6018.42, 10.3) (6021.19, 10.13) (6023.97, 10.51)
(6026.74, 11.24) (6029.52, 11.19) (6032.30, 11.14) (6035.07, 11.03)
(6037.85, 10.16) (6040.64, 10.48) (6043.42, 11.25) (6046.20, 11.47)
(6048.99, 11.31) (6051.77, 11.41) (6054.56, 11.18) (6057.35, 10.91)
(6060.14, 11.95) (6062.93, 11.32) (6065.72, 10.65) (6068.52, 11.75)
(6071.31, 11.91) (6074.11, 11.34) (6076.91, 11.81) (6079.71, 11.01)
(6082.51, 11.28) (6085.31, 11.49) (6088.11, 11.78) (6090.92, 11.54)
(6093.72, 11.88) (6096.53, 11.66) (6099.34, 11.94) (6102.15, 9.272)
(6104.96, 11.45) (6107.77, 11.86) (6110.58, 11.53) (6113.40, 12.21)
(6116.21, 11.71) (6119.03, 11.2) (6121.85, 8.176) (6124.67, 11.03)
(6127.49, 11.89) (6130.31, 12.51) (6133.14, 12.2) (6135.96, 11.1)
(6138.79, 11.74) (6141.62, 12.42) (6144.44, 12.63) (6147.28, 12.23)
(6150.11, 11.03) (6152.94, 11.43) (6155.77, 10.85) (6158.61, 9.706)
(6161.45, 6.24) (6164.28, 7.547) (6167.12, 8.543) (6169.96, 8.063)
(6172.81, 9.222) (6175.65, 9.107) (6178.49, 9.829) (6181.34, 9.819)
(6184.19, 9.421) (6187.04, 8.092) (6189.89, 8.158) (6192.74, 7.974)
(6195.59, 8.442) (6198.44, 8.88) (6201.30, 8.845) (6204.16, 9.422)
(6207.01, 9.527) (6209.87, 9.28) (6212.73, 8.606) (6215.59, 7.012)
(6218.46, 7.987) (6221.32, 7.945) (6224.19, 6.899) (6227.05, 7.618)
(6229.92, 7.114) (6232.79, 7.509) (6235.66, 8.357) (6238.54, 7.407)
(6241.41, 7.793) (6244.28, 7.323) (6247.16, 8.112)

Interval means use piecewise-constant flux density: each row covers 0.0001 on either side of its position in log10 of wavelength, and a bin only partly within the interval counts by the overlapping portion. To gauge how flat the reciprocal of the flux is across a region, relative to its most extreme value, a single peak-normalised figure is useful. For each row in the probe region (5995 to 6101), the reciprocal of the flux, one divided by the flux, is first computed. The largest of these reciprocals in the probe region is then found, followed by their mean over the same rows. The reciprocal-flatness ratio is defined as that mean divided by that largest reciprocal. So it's 0.88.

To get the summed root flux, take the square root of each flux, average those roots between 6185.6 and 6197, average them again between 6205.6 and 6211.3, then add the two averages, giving 5.92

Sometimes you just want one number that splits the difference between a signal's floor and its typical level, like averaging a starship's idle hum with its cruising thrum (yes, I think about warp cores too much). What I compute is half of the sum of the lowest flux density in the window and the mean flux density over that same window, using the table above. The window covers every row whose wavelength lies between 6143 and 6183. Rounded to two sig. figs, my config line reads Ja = 8.0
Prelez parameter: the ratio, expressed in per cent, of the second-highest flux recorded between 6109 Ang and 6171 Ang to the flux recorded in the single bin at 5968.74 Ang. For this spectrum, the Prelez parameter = 129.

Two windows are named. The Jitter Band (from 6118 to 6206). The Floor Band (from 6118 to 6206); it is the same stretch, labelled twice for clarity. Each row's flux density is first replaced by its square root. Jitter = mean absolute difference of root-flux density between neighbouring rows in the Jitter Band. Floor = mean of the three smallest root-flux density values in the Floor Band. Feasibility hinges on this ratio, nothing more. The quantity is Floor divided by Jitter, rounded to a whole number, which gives 19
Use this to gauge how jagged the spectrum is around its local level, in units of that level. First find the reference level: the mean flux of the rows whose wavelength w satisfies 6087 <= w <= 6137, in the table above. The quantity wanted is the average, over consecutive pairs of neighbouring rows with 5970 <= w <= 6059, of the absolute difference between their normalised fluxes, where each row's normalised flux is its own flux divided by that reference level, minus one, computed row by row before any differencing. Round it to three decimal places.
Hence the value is 0.026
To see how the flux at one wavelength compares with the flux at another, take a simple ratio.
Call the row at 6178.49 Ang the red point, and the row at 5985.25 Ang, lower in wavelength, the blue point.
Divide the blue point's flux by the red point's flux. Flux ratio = 1.0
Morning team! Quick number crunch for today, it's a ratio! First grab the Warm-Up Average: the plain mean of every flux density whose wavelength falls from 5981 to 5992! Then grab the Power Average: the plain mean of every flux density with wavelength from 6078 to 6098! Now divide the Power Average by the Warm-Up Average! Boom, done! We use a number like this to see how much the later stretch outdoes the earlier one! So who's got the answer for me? 1.18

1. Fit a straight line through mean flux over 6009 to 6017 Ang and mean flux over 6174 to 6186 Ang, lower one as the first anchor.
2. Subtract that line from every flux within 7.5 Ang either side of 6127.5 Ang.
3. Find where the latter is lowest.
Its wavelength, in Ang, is 6121.85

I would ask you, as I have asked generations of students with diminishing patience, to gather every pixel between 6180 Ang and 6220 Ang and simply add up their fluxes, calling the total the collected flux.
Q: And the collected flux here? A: 121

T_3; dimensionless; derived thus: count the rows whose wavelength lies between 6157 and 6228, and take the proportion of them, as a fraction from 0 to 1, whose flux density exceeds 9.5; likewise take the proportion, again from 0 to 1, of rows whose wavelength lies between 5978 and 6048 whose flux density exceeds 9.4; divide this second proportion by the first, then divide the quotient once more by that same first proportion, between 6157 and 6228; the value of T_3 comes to 39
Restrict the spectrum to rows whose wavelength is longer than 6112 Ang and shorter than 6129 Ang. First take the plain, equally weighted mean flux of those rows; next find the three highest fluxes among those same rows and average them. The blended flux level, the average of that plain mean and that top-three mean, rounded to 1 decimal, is 11.5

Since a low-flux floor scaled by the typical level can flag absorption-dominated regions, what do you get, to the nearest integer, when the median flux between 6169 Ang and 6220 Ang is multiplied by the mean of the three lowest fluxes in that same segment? 68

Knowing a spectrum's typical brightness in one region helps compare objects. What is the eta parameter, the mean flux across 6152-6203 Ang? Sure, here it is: 8.9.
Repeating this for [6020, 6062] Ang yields 11.0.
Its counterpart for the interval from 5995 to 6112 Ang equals 11.0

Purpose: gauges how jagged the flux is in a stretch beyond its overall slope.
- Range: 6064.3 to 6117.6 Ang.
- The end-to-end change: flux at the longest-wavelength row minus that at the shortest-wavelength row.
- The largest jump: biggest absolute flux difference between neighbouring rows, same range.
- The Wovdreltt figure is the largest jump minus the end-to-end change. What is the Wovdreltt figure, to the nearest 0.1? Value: 1.6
